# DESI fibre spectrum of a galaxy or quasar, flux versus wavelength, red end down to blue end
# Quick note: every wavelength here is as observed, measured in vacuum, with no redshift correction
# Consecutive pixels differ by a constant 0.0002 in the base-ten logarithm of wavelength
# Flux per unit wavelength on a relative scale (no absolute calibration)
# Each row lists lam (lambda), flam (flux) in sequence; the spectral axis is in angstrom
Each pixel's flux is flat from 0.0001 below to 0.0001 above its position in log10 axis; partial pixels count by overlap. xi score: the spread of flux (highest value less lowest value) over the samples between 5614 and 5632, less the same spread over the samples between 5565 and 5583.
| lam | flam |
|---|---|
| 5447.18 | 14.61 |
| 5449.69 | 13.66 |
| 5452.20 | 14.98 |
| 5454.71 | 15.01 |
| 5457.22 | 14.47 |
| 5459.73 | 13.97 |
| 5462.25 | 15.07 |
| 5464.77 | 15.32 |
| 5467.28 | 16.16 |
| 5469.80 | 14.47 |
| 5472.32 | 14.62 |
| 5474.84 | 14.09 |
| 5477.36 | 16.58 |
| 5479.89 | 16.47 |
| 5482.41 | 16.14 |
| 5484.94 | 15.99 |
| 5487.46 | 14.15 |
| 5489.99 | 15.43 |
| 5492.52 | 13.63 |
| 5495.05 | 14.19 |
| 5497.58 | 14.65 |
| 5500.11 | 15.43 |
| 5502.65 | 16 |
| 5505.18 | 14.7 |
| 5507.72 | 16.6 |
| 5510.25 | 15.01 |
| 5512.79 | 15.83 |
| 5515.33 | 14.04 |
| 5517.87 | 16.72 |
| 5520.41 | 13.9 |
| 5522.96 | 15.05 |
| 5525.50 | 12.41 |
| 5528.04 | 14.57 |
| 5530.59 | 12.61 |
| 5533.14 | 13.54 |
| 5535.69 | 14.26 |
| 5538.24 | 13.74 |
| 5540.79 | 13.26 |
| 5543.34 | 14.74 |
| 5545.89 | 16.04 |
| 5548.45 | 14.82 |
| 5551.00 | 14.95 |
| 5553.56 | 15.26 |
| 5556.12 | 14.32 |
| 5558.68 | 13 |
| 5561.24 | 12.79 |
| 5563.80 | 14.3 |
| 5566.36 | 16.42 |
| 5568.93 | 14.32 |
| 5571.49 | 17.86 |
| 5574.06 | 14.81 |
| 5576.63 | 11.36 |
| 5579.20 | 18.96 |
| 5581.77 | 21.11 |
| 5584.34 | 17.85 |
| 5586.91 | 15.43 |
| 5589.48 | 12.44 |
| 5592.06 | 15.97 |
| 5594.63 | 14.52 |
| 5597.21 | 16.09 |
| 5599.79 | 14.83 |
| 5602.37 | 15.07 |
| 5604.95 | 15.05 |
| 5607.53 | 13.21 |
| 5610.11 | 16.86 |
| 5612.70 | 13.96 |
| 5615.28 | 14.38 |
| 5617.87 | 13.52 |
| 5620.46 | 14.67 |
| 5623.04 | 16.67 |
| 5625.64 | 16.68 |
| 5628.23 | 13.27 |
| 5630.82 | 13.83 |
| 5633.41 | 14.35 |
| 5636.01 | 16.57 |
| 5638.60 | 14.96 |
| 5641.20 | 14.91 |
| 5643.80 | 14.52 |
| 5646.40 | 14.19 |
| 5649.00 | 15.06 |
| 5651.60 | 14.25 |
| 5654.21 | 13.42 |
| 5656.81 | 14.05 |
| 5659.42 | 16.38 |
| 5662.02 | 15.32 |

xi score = -6.3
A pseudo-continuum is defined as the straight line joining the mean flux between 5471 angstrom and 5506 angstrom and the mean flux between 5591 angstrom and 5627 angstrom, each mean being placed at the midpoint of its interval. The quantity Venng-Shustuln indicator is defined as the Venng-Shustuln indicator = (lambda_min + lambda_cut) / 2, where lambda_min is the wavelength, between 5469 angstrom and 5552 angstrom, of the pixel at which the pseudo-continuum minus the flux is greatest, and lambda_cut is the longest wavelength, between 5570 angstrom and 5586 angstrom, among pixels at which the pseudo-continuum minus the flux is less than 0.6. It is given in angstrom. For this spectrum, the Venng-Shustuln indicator 5554.9 angstrom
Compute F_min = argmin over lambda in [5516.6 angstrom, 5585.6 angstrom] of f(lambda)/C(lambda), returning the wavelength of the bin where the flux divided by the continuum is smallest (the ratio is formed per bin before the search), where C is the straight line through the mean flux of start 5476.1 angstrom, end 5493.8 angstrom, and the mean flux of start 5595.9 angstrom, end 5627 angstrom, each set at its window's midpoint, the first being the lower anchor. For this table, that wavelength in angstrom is 5576.63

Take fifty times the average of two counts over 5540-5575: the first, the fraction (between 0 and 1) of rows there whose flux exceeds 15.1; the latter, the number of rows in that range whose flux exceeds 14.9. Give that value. 132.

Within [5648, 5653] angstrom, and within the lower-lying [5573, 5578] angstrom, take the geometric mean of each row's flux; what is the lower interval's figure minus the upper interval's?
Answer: -1.7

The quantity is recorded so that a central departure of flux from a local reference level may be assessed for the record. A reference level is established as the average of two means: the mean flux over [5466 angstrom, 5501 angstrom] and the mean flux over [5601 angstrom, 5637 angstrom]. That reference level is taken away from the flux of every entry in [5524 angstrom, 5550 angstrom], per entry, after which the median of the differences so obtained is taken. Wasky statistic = -1.00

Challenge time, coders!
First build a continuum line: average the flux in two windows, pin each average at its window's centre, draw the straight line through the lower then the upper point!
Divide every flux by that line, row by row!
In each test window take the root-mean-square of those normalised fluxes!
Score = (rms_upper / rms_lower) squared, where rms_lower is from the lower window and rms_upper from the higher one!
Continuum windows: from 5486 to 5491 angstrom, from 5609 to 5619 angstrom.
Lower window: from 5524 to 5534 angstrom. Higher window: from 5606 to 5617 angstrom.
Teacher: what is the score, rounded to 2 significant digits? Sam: 1.2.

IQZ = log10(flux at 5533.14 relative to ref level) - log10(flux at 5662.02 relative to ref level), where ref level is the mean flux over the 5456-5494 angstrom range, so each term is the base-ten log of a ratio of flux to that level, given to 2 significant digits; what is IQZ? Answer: -0.054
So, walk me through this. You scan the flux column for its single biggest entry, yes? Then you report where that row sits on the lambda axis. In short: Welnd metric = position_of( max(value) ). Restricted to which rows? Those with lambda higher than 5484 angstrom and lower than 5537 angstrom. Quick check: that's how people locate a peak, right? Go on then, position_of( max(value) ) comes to 5517.87 angstrom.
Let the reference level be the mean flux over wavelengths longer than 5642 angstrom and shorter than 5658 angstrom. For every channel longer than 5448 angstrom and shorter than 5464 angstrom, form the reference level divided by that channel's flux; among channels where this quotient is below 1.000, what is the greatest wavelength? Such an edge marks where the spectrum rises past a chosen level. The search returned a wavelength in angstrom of 5462.25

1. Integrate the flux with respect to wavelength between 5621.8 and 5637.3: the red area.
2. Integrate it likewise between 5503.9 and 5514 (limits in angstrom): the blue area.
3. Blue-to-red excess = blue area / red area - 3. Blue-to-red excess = -2.3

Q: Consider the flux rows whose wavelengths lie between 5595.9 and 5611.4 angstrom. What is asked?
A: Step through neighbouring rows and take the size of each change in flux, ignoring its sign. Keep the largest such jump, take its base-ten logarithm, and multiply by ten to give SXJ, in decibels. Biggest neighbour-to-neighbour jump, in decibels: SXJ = 5.6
